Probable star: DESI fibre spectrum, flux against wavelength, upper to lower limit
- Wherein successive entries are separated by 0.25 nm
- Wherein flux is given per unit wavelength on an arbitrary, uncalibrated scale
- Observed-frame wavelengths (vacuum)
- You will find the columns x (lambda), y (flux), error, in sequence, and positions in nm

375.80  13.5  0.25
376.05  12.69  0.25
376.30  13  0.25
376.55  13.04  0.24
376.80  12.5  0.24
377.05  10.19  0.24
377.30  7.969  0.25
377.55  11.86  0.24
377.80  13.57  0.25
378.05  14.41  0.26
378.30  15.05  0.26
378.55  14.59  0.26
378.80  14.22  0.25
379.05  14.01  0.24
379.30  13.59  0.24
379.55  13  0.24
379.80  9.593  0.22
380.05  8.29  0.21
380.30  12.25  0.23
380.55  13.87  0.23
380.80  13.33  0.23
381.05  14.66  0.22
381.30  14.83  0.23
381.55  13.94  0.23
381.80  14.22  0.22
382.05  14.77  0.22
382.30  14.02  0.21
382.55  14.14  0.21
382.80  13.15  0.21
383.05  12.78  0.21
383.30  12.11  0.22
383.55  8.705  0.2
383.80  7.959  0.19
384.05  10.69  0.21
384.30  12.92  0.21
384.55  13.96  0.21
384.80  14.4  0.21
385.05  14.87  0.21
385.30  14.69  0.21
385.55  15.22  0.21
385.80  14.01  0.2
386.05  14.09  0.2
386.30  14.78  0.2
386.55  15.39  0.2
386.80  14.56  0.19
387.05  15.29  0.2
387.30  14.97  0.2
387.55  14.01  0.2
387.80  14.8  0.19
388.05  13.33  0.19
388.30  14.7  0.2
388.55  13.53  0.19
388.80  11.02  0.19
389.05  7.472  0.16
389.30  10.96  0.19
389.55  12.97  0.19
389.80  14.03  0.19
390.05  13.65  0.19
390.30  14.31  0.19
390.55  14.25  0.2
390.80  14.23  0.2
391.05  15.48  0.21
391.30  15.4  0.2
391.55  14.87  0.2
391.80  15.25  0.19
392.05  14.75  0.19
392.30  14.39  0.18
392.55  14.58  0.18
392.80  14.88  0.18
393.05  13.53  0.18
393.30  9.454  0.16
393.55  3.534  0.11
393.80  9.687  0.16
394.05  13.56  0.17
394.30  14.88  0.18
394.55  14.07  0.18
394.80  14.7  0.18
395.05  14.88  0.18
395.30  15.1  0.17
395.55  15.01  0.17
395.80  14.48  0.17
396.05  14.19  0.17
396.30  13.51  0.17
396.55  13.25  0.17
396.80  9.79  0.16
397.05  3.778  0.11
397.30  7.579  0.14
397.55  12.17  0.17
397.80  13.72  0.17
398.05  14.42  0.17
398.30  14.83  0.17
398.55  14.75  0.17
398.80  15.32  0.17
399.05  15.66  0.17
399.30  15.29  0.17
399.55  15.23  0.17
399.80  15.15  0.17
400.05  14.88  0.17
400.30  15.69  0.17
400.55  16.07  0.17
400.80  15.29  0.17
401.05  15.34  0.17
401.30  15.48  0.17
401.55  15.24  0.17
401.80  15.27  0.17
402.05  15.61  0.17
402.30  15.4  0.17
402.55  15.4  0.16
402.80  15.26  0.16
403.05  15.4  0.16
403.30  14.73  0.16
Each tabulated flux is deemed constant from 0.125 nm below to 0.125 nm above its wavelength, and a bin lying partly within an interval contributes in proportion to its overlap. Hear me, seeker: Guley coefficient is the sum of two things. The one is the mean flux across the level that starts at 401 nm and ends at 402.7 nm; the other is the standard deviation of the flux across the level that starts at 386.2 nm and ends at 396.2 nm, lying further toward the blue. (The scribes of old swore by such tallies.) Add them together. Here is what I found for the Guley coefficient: 17.8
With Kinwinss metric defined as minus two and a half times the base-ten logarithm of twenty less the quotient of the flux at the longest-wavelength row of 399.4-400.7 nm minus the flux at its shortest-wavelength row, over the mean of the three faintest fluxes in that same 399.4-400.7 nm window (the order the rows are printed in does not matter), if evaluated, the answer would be -3.250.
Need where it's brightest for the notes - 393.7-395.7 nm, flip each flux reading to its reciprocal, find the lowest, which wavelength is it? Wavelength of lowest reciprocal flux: 395.30 nm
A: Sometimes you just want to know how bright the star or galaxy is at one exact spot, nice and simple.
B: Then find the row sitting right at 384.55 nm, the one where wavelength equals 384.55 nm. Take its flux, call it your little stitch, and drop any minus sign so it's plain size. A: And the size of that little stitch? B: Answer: 14.0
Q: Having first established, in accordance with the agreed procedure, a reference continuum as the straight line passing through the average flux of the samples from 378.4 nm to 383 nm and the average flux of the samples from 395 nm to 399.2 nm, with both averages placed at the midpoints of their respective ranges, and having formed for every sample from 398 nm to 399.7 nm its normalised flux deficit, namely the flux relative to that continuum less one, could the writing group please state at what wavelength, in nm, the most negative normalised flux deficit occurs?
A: 398.05 nm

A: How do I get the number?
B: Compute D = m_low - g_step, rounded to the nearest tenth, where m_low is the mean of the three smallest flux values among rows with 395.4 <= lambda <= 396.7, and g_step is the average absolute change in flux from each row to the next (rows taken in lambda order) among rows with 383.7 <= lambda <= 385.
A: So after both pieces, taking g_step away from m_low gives 12.0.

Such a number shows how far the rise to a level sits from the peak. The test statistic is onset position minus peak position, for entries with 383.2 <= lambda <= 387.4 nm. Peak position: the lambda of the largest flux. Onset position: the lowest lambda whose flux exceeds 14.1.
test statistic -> -1.75 nm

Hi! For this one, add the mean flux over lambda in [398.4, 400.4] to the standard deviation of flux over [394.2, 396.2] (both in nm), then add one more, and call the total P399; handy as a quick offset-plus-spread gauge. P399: 16.6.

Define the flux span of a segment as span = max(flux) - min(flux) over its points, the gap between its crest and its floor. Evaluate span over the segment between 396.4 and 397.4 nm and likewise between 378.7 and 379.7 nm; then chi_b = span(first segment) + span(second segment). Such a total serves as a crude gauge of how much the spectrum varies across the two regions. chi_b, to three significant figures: 10.7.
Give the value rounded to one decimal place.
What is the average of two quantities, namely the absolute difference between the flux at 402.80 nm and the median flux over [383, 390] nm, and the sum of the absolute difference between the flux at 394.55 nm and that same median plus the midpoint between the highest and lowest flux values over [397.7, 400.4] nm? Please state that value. 8.0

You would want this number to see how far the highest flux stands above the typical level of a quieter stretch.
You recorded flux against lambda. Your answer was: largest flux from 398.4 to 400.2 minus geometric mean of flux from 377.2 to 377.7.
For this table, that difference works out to 6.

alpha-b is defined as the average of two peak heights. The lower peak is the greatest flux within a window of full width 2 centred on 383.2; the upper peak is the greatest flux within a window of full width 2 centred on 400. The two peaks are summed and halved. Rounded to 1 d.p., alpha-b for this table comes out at 15.1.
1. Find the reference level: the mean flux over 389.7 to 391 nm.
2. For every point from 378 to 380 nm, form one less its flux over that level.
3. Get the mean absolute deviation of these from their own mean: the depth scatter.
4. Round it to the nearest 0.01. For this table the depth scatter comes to 0.08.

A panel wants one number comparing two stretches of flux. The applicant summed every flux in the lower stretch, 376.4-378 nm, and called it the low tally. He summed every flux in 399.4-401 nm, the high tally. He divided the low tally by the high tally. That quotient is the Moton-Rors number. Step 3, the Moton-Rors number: 0.75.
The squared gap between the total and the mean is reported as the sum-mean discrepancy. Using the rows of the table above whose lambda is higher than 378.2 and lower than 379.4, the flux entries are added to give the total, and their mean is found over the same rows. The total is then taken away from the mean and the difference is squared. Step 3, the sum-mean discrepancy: 3268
